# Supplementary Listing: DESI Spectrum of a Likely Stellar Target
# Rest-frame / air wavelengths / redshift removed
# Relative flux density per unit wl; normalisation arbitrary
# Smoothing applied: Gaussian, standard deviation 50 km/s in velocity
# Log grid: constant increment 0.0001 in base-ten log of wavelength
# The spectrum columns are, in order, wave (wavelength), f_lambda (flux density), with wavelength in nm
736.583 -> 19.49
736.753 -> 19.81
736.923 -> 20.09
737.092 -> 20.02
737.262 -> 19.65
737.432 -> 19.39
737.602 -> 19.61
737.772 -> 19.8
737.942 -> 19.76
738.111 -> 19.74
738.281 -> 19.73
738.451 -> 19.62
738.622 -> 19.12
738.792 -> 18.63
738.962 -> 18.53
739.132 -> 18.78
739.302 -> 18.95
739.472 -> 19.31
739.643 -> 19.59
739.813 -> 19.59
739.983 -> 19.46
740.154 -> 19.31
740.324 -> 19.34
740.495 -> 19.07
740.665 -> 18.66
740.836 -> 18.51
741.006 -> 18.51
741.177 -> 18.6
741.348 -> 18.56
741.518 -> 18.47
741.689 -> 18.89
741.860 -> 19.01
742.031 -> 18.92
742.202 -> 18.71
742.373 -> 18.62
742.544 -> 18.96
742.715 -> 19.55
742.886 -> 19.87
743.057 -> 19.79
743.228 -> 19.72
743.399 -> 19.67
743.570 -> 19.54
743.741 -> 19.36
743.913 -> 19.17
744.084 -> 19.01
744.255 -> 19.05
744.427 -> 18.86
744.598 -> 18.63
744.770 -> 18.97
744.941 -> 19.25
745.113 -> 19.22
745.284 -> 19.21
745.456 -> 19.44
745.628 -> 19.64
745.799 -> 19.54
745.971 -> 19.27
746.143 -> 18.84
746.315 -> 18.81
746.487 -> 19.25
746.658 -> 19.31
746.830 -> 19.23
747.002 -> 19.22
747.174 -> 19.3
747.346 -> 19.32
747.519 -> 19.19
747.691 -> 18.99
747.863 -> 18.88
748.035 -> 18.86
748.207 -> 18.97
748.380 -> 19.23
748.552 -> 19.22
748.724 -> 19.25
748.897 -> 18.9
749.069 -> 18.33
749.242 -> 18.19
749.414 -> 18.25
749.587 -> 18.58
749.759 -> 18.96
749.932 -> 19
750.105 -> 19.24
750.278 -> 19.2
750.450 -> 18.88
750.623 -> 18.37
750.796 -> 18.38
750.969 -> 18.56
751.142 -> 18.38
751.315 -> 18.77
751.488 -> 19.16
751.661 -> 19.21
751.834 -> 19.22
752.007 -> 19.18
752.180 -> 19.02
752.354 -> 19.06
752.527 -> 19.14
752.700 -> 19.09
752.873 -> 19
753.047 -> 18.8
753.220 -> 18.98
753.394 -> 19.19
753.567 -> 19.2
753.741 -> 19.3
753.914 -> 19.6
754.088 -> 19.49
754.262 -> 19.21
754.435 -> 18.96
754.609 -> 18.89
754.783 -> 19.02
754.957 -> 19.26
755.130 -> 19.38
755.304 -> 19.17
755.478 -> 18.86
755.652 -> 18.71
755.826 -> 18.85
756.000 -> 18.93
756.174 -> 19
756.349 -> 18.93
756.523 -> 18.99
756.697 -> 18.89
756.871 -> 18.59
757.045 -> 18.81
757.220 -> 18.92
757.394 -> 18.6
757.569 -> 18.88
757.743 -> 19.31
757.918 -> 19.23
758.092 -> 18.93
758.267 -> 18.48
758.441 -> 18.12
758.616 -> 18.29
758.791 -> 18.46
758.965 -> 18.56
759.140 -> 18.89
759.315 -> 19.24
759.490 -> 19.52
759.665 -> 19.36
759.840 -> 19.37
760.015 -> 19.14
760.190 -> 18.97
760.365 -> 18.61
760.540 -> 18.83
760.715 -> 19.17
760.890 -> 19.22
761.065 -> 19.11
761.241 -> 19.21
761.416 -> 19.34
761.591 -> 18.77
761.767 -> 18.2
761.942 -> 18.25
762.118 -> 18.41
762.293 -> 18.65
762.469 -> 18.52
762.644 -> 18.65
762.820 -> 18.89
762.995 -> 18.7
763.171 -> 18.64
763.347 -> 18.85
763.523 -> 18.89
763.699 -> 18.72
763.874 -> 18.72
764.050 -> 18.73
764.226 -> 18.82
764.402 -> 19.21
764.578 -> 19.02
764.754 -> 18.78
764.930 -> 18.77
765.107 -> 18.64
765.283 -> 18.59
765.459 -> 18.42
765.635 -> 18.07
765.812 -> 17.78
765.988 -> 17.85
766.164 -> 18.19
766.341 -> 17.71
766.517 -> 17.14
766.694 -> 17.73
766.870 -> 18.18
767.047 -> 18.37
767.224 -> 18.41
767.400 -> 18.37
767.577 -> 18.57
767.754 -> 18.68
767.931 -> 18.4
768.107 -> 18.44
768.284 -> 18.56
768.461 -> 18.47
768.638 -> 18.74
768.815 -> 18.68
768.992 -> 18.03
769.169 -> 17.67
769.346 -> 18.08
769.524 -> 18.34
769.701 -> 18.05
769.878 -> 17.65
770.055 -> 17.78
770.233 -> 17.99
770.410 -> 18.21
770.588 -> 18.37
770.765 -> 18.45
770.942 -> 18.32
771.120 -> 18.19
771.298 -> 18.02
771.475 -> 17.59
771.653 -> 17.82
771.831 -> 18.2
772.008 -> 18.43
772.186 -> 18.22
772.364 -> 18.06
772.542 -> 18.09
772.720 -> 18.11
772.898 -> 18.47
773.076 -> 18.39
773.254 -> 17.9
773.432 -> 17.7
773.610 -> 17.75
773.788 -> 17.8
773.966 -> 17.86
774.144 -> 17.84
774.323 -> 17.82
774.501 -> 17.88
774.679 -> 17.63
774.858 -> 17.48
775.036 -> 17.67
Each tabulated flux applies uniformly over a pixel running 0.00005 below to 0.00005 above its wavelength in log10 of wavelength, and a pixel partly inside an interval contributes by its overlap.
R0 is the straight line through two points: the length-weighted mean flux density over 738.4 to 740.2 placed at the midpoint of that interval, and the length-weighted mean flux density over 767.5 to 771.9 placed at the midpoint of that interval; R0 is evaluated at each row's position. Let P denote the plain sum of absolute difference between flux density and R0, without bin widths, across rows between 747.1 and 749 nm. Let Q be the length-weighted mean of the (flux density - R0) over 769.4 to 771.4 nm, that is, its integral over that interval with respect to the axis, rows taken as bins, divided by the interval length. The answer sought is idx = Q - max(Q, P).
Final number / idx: -2.5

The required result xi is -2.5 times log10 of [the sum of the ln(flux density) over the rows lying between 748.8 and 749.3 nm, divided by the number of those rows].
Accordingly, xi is -1.16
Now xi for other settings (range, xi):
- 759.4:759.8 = -1.18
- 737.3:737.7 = -1.18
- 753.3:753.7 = -1.18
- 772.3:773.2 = -1.16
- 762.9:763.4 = -1.17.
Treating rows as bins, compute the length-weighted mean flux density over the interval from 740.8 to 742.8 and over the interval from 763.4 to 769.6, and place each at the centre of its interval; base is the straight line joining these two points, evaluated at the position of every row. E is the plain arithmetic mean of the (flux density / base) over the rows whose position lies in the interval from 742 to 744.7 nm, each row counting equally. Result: 1.02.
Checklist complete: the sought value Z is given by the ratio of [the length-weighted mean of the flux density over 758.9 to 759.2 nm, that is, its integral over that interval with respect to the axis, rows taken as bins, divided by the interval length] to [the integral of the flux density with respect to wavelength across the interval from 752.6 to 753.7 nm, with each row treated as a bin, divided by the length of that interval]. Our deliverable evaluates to 0.98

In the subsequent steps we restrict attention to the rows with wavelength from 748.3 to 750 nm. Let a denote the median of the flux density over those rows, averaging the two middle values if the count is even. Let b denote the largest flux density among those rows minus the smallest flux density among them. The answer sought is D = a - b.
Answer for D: 17.9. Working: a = 18.9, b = 1.06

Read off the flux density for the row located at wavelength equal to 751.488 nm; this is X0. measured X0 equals 19.16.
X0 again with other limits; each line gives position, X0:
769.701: 18.05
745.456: 19.44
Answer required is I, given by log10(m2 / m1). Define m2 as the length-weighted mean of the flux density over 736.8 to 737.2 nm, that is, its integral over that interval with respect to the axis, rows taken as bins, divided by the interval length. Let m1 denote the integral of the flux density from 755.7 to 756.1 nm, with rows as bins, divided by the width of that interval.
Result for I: 0.03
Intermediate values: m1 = 18.9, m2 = 20.0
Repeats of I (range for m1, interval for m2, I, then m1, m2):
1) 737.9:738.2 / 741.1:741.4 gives -0.03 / 19.8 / 18.6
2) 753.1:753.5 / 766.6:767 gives -0.03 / 19.1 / 18.0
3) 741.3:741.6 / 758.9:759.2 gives 0.00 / 18.6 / 18.7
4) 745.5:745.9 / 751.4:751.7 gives -0.01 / 19.6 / 19.2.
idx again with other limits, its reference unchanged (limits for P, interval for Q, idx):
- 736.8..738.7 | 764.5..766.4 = -5.4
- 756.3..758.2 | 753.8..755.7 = -3.1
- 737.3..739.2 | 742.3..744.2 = -4.5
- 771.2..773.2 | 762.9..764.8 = -1.8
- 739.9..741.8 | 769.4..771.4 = -4.3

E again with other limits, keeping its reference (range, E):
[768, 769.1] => 1.01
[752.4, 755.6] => 1.03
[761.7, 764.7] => 1.01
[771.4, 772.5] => 0.99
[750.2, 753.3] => 1.02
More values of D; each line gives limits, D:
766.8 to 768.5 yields 17.9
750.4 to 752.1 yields 18.0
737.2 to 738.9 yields 18.5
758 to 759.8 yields 17.3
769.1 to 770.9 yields 17.3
